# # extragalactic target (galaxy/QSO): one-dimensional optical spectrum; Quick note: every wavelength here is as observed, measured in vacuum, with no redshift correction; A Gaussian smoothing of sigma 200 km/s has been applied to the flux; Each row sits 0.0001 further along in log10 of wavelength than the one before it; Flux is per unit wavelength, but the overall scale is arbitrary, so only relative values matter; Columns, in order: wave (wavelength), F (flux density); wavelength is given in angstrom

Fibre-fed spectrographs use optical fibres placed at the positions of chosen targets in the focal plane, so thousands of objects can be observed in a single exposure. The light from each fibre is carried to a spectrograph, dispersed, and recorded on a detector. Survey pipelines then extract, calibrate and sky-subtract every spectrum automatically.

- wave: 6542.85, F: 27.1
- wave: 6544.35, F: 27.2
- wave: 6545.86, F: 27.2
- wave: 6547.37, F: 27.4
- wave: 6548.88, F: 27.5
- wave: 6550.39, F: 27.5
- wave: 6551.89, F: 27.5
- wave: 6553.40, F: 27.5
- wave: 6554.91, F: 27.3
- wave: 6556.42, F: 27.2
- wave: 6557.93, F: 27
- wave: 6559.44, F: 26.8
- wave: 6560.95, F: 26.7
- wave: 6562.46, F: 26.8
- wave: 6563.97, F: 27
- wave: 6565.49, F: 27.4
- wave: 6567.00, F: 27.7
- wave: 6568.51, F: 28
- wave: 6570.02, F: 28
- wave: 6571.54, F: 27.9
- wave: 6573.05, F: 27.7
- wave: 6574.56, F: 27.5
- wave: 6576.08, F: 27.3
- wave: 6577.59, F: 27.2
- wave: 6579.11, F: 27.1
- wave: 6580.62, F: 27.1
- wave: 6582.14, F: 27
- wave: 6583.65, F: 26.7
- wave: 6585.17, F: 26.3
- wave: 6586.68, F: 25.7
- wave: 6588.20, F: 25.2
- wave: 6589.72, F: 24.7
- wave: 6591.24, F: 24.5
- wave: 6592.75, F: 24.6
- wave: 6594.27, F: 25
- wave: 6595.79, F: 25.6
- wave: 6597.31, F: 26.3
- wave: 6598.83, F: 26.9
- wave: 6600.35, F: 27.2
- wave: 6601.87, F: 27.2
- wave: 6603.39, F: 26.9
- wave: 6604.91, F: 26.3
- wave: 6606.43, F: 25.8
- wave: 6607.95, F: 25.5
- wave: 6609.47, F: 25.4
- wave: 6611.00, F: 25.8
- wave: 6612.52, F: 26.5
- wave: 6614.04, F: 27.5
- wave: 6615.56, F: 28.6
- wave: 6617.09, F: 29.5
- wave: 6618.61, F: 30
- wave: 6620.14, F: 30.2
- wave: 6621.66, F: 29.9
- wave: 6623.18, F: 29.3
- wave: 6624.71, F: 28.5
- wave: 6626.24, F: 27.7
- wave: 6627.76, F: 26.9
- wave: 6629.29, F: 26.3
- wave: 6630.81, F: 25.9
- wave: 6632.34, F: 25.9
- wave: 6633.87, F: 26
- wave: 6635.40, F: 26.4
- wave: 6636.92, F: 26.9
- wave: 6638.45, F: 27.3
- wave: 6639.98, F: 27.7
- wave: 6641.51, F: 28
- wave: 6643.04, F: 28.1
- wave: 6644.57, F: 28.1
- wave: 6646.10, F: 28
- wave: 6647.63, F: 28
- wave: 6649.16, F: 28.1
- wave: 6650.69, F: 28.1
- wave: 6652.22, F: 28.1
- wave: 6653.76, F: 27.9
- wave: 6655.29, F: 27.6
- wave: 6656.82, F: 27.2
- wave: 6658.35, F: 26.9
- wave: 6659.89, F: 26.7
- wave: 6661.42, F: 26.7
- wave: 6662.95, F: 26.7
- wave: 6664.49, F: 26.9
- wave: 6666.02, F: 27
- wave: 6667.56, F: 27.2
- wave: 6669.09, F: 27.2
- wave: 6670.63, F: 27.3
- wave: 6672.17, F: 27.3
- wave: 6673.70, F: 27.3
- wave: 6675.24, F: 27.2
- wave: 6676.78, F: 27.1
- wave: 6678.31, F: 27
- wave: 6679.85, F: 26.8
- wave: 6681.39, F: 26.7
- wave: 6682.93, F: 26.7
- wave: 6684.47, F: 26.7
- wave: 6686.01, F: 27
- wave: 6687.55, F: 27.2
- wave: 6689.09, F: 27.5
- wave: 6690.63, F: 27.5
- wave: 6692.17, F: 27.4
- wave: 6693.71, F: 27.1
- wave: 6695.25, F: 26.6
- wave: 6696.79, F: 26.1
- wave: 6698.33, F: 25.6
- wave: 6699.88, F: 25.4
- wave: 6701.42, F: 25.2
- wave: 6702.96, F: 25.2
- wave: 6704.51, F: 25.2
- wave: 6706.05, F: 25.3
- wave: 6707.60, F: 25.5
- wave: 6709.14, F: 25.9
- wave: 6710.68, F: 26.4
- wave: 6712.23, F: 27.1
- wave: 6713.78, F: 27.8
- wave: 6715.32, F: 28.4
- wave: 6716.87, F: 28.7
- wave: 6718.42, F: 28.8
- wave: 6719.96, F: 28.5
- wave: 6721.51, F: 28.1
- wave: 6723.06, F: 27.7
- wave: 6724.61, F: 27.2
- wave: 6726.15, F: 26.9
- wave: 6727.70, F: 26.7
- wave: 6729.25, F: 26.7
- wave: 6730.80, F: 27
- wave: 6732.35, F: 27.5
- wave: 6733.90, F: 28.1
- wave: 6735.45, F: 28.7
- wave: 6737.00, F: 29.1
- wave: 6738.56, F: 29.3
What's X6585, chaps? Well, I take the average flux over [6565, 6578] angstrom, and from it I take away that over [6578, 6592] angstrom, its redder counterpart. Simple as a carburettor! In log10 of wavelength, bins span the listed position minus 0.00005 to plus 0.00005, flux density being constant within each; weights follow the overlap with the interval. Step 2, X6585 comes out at 1.6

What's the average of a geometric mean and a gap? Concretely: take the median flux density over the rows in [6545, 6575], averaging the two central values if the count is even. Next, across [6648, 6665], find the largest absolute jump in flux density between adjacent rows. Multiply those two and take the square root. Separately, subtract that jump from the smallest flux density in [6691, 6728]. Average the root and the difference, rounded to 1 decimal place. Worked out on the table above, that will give 14.1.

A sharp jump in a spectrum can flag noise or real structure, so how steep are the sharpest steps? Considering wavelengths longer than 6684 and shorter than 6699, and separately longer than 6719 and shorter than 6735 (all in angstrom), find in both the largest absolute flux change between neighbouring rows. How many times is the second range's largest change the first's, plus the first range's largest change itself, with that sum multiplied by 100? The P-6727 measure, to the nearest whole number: 170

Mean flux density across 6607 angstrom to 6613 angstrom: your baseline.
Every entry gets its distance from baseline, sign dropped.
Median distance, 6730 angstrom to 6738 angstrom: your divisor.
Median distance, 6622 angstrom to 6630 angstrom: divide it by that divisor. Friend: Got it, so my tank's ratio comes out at 0.83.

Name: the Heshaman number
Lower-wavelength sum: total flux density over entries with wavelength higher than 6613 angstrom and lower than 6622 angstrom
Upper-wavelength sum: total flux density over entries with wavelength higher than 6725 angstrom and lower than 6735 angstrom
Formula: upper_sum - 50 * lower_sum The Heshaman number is -8622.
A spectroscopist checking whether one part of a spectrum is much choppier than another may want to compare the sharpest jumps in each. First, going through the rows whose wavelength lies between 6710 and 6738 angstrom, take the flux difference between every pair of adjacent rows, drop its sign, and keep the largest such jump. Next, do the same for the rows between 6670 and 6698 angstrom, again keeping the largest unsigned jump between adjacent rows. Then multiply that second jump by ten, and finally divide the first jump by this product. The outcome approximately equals 0.140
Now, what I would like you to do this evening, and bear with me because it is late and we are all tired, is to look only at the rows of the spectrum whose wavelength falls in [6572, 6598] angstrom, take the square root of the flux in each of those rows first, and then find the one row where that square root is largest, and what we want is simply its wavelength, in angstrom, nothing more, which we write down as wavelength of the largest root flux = 6573.05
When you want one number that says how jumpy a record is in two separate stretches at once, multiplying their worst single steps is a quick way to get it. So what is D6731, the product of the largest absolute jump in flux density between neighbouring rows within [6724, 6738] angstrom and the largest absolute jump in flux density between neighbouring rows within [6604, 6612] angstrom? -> 0.30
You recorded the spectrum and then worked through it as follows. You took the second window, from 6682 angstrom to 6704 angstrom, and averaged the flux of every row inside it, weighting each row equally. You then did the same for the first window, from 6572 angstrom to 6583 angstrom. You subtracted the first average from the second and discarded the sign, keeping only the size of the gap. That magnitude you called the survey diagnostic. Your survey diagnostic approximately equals 0.8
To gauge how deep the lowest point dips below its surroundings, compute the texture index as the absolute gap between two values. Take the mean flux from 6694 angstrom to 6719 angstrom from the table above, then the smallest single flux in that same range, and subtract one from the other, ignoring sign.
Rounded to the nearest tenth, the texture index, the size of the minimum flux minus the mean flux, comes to 1.2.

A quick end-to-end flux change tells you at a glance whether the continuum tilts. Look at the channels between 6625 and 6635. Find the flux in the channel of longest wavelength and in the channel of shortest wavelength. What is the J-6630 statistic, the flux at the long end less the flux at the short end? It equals -1.7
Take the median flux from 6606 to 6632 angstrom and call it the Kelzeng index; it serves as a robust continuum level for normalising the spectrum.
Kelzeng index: 27.50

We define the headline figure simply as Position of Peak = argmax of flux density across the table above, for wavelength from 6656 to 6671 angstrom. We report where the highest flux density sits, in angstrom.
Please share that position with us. 6670.63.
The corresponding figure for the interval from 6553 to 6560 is 6553.40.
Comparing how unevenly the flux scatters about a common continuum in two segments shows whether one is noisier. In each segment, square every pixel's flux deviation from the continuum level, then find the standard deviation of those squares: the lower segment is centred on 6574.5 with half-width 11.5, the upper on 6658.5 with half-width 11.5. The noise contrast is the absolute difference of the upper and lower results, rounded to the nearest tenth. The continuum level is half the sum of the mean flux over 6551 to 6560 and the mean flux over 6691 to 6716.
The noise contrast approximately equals 0.2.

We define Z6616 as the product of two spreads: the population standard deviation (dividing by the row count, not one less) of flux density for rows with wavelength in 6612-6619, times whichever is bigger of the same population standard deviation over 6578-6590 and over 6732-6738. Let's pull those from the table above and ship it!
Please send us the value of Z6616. 1.1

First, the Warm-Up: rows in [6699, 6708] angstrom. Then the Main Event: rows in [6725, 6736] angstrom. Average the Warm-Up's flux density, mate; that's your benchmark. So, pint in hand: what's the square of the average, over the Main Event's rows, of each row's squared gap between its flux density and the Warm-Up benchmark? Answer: 23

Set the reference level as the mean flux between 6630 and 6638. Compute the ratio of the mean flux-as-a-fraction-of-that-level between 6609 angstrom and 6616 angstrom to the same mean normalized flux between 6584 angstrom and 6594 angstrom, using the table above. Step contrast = 1.06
